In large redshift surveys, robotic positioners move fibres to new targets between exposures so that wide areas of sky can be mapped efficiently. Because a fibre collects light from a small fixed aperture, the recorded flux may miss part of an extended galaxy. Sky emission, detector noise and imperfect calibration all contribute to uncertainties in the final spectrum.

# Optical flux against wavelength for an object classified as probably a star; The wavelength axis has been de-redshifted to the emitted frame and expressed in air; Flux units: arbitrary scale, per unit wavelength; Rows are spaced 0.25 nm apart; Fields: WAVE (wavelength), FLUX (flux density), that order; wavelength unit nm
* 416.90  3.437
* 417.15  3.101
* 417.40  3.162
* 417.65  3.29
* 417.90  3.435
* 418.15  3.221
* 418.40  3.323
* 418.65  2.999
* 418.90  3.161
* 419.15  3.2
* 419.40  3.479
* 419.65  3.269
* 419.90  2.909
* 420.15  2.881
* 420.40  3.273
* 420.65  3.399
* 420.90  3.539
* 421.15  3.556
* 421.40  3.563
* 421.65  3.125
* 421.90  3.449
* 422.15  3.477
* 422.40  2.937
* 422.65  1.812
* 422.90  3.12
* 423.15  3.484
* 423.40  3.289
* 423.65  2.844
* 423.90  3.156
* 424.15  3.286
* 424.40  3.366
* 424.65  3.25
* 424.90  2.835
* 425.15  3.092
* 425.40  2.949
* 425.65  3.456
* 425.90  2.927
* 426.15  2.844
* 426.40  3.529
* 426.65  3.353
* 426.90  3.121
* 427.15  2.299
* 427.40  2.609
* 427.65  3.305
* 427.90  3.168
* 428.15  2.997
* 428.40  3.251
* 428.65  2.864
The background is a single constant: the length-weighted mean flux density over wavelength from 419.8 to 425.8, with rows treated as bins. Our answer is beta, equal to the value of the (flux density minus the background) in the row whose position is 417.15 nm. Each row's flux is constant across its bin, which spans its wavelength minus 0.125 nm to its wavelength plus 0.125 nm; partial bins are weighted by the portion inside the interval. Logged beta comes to -0.07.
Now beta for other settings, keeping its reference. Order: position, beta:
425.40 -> -0.22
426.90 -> -0.05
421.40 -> 0.39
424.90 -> -0.33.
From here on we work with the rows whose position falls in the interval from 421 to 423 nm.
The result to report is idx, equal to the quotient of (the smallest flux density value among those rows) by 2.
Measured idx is 0.91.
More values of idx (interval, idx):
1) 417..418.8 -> 1.50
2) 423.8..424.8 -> 1.58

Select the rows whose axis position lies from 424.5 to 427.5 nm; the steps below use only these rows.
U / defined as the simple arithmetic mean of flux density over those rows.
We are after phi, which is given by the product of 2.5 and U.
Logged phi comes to 7.6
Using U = 3.02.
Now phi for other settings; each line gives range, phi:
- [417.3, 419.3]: 8.1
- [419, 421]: 8.1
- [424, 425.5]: 7.8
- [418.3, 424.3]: 8.0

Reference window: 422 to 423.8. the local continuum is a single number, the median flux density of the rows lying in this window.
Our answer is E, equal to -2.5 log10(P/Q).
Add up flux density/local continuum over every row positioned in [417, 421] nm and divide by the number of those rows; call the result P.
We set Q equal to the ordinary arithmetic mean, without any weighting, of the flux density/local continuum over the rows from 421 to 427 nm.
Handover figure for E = -0.023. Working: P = 1.03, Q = 1.013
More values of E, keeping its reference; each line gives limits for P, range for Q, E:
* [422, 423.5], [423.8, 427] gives 0.051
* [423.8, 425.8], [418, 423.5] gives 0.010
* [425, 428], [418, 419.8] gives 0.063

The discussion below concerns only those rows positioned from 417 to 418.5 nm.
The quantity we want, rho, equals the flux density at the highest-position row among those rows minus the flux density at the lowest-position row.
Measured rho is 0.22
